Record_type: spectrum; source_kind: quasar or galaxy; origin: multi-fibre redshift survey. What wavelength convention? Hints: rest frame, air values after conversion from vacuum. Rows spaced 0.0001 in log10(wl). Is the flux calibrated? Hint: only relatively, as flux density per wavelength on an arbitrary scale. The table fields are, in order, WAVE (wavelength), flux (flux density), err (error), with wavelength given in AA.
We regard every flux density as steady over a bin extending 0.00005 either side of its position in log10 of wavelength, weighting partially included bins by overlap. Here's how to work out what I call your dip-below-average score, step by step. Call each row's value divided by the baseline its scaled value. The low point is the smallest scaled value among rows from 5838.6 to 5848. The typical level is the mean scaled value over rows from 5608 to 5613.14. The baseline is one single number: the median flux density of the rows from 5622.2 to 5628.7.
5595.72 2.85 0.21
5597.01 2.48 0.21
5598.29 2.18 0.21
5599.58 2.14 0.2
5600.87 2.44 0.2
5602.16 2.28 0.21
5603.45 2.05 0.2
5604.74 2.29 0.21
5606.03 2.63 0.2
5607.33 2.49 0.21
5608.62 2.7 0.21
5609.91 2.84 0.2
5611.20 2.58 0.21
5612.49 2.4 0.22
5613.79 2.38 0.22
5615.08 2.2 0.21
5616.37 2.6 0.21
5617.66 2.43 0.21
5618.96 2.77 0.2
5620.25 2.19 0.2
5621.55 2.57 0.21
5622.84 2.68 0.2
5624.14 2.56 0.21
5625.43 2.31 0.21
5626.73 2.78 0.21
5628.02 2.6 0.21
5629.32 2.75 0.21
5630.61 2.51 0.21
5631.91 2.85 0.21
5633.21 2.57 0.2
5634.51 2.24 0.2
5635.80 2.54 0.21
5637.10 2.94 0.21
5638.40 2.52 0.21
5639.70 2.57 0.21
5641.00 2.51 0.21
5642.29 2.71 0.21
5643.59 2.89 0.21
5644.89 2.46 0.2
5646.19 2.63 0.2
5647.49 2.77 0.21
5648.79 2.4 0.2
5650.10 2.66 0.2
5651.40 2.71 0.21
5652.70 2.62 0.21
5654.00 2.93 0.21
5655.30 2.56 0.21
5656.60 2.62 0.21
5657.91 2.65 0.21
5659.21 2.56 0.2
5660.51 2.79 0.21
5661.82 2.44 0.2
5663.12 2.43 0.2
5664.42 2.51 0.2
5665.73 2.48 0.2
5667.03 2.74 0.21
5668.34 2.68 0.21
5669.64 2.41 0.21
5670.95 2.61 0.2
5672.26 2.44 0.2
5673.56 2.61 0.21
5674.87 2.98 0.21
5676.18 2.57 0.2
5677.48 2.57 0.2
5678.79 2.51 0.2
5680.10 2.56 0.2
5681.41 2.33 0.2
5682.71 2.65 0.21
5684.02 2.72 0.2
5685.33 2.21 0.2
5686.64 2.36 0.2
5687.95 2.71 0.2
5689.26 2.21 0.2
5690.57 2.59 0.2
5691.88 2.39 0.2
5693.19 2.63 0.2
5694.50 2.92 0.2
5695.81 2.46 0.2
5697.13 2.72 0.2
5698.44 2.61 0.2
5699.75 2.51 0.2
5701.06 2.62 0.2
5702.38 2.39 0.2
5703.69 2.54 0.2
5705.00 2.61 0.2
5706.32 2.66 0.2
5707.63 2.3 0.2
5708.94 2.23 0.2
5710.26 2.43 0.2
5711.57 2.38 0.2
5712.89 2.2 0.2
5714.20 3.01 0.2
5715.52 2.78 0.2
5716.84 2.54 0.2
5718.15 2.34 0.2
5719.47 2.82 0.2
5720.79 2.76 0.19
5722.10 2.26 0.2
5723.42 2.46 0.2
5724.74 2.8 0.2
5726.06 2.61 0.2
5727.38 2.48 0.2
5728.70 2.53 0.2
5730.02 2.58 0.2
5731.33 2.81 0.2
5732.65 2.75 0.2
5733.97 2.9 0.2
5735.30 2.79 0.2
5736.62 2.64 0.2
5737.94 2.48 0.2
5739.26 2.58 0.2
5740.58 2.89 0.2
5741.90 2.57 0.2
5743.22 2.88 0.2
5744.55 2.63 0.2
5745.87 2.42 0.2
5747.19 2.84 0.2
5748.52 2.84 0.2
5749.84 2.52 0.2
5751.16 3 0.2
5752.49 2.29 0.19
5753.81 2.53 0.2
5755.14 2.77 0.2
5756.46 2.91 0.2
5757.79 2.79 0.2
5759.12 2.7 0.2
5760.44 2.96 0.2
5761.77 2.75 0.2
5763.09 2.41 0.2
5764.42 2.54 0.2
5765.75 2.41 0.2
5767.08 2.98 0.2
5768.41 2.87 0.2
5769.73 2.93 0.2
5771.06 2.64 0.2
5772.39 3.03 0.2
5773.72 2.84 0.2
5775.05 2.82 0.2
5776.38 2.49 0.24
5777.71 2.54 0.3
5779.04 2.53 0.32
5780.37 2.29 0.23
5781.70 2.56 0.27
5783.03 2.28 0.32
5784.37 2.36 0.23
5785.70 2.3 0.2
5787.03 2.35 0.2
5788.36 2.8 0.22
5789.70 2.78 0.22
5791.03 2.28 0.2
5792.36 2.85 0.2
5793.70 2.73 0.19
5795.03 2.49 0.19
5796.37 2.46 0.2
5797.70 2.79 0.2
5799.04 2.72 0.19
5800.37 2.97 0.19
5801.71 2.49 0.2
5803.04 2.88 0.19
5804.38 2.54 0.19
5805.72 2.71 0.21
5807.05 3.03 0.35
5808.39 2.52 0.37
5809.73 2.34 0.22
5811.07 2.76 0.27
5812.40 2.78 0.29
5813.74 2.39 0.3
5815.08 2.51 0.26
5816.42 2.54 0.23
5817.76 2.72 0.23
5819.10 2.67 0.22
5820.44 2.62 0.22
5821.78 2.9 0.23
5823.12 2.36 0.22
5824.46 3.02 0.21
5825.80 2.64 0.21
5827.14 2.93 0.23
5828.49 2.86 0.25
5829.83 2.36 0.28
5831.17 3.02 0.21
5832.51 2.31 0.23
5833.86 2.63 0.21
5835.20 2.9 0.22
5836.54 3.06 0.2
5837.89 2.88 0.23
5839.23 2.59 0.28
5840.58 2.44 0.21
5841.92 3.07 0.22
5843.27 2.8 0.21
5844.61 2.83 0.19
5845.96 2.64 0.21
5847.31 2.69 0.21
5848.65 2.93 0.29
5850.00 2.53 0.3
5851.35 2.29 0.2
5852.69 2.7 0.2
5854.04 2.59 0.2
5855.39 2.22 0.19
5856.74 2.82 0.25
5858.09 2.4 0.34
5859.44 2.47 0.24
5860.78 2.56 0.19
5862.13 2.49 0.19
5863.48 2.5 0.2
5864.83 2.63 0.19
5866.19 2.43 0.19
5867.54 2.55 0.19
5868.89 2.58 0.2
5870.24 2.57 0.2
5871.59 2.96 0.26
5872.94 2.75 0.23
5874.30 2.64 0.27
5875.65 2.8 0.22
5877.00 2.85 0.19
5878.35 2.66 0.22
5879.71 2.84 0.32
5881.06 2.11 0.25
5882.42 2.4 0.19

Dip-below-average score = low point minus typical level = -0.073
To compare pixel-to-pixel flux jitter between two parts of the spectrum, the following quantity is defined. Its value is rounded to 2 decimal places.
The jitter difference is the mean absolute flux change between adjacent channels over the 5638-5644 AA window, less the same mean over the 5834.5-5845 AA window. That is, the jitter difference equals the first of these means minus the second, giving -0.12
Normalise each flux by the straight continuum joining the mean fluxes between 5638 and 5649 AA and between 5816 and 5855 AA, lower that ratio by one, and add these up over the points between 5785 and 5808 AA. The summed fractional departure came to -0.19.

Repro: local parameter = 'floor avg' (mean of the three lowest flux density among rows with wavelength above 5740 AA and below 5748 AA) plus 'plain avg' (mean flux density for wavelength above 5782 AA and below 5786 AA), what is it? 4.9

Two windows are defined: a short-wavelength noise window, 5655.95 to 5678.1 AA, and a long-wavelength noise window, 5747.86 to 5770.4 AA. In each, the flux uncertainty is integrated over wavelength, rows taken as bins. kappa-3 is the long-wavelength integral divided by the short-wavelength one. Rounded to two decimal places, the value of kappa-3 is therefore 0.99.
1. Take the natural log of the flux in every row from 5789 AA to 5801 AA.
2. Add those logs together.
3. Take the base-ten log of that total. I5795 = 0.95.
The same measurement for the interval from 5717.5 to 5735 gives 1.10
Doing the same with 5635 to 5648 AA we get 0.99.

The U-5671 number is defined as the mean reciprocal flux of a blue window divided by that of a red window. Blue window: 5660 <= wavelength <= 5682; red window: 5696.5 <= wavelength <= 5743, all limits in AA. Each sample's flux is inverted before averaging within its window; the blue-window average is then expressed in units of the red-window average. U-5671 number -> 1.01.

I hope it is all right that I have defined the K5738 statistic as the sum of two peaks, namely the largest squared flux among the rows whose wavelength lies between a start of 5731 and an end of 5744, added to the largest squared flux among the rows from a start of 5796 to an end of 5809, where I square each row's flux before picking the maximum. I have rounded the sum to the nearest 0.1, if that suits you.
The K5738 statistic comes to 17.6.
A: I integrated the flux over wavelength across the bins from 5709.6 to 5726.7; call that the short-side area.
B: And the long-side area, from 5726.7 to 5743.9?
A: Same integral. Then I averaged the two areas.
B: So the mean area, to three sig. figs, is 45.0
